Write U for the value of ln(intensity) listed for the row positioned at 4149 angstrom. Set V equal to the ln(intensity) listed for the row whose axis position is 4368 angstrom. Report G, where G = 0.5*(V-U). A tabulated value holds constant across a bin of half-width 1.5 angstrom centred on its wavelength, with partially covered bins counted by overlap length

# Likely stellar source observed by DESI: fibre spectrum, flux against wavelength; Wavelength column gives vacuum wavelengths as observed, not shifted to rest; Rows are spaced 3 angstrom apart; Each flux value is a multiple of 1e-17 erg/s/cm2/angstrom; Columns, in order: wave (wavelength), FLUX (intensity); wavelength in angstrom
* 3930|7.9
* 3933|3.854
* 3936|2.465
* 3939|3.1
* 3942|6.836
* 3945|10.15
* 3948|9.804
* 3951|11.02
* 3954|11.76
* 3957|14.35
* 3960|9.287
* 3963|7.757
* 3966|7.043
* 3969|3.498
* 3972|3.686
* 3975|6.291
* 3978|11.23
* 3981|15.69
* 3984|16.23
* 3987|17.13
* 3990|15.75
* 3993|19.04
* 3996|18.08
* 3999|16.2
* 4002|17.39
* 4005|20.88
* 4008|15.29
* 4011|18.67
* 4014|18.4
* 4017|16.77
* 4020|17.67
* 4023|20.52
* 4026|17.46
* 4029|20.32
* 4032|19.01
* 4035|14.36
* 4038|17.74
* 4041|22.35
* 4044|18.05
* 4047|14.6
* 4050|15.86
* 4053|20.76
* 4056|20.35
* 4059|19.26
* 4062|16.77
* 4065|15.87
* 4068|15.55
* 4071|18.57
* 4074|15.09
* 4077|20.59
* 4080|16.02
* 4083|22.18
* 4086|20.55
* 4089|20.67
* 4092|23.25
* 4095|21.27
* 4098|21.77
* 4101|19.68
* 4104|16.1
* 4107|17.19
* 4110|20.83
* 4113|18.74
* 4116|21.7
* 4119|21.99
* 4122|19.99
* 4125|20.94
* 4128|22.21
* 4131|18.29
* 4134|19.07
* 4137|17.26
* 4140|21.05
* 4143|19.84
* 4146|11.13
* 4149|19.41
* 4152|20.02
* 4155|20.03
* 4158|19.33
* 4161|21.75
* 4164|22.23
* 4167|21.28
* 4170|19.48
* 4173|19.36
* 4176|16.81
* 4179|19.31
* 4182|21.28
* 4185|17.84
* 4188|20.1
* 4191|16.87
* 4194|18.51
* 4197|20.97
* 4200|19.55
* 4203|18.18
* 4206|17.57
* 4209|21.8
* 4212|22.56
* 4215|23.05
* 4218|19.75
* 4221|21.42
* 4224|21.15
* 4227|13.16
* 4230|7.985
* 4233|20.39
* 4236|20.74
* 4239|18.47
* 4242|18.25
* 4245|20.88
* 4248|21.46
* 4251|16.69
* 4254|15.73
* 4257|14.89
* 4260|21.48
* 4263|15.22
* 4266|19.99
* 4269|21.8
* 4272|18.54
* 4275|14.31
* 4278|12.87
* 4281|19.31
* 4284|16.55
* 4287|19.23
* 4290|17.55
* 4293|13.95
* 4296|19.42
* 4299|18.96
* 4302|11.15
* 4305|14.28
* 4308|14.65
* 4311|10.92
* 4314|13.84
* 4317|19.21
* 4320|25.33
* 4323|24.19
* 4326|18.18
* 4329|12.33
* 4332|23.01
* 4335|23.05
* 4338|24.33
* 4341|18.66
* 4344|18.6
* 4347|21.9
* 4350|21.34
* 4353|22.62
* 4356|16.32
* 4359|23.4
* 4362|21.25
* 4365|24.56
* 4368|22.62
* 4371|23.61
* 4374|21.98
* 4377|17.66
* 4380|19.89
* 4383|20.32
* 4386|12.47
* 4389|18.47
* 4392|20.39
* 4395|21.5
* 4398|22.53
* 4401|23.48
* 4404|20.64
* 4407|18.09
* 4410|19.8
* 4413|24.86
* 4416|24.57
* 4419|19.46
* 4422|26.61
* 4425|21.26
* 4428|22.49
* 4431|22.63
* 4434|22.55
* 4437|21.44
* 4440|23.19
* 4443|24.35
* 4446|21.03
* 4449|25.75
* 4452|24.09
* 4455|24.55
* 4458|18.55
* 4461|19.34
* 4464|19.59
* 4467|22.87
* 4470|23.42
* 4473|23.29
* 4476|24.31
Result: 0.08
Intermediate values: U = 2.97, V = 3.12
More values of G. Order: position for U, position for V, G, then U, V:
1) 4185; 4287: 0.04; 2.88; 2.96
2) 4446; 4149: -0.04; 3.05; 2.97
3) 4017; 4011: 0.05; 2.82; 2.93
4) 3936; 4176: 0.96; 0.90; 2.82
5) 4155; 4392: 0.01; 3.00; 3.02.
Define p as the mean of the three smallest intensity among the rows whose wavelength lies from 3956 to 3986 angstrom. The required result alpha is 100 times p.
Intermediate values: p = 4.5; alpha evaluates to 449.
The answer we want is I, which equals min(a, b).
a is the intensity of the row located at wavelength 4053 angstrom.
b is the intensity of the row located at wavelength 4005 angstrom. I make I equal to 20.8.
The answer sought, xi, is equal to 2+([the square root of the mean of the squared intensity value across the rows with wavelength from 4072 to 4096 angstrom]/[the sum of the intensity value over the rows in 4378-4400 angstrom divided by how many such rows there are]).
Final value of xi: 3.0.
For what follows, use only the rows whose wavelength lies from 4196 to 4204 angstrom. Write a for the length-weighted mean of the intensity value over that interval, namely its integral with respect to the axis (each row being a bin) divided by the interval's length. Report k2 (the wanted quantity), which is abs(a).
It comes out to 19.6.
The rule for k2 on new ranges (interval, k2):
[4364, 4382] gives 21.6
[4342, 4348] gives 20.0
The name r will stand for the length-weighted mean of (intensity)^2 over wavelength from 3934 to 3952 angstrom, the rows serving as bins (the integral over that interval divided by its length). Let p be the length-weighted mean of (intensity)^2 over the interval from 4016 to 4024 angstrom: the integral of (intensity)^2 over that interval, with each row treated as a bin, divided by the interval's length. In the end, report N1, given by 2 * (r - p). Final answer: -551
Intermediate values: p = 337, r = 61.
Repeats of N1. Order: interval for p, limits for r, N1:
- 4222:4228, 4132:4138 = 0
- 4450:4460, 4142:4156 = -350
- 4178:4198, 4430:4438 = 245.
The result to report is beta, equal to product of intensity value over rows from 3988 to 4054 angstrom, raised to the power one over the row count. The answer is 17.8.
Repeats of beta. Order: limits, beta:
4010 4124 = 18.7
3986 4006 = 17.7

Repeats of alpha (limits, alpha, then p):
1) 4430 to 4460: 2034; 20.3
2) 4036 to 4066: 1544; 15.4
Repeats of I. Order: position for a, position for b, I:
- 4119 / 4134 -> 19.1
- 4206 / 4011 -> 17.6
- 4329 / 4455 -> 12.3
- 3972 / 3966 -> 3.7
